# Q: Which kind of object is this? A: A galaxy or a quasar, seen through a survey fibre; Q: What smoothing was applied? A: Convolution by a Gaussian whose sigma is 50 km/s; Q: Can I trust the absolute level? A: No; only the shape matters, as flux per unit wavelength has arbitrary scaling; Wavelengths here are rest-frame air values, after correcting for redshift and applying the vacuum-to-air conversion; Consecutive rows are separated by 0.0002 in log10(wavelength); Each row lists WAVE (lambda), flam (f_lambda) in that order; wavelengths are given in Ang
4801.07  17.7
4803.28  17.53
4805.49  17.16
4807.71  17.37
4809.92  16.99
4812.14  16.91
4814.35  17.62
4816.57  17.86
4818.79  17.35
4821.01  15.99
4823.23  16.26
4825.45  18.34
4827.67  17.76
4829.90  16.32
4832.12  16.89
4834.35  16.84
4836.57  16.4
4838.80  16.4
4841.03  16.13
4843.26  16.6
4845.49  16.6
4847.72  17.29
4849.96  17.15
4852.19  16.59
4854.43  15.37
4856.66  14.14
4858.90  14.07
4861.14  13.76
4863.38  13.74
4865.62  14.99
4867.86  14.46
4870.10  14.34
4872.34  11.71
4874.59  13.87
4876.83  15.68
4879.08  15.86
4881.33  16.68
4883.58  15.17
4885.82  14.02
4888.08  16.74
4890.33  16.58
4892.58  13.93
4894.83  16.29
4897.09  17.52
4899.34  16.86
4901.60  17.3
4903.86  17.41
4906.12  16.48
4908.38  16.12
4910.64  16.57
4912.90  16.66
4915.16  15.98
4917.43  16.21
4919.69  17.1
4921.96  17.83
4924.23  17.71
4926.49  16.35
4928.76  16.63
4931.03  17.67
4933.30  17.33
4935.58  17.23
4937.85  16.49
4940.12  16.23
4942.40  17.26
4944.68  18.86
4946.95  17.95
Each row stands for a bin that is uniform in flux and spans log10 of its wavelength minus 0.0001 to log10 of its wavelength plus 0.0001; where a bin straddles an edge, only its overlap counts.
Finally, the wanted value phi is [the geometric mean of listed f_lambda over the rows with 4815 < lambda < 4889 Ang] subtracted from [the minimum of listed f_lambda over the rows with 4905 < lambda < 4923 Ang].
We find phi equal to 0.3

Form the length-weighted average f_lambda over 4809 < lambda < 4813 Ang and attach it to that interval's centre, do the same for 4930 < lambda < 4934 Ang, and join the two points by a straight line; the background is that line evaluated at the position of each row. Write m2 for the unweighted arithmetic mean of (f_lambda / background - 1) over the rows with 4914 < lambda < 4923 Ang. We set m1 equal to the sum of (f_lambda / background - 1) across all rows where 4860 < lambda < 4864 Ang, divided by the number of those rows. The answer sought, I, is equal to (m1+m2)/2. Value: -0.12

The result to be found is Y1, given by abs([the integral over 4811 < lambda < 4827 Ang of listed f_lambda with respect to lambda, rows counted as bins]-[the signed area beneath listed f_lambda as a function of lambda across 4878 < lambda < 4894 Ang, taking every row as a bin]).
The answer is 26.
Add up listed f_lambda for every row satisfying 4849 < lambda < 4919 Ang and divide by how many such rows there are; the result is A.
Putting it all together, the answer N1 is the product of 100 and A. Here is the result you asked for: 1556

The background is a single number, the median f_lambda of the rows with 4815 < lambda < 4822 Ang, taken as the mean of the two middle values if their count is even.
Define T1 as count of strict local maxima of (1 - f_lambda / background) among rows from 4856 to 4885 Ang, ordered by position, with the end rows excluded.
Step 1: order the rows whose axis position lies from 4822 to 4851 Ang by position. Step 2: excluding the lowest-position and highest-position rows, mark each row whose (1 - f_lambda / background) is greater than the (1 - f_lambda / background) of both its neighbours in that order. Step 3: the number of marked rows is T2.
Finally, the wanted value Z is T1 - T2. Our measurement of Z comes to 0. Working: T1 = 2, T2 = 2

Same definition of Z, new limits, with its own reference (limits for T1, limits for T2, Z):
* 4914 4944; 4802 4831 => -1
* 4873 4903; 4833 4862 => 2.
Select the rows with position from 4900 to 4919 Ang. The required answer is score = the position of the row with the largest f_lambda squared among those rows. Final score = 4903.86 Ang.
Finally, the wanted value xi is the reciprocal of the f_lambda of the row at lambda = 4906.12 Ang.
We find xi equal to 0.0607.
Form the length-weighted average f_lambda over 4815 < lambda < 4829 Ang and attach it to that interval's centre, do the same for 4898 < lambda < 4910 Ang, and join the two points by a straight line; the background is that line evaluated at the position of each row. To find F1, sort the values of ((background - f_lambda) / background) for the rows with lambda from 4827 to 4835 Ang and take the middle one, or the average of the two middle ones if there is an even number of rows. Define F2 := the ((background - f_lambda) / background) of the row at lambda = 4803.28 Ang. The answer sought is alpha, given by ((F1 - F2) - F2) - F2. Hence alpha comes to 0.05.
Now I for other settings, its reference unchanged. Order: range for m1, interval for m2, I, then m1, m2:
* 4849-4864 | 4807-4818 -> -0.05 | -0.13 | 0.02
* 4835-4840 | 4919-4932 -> -0.03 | -0.04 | -0.02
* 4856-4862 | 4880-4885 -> -0.13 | -0.18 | -0.08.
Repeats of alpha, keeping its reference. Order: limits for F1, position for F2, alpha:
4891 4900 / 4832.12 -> -0.04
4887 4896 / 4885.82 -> -0.49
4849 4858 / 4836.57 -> -0.07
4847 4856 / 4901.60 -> 0.09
